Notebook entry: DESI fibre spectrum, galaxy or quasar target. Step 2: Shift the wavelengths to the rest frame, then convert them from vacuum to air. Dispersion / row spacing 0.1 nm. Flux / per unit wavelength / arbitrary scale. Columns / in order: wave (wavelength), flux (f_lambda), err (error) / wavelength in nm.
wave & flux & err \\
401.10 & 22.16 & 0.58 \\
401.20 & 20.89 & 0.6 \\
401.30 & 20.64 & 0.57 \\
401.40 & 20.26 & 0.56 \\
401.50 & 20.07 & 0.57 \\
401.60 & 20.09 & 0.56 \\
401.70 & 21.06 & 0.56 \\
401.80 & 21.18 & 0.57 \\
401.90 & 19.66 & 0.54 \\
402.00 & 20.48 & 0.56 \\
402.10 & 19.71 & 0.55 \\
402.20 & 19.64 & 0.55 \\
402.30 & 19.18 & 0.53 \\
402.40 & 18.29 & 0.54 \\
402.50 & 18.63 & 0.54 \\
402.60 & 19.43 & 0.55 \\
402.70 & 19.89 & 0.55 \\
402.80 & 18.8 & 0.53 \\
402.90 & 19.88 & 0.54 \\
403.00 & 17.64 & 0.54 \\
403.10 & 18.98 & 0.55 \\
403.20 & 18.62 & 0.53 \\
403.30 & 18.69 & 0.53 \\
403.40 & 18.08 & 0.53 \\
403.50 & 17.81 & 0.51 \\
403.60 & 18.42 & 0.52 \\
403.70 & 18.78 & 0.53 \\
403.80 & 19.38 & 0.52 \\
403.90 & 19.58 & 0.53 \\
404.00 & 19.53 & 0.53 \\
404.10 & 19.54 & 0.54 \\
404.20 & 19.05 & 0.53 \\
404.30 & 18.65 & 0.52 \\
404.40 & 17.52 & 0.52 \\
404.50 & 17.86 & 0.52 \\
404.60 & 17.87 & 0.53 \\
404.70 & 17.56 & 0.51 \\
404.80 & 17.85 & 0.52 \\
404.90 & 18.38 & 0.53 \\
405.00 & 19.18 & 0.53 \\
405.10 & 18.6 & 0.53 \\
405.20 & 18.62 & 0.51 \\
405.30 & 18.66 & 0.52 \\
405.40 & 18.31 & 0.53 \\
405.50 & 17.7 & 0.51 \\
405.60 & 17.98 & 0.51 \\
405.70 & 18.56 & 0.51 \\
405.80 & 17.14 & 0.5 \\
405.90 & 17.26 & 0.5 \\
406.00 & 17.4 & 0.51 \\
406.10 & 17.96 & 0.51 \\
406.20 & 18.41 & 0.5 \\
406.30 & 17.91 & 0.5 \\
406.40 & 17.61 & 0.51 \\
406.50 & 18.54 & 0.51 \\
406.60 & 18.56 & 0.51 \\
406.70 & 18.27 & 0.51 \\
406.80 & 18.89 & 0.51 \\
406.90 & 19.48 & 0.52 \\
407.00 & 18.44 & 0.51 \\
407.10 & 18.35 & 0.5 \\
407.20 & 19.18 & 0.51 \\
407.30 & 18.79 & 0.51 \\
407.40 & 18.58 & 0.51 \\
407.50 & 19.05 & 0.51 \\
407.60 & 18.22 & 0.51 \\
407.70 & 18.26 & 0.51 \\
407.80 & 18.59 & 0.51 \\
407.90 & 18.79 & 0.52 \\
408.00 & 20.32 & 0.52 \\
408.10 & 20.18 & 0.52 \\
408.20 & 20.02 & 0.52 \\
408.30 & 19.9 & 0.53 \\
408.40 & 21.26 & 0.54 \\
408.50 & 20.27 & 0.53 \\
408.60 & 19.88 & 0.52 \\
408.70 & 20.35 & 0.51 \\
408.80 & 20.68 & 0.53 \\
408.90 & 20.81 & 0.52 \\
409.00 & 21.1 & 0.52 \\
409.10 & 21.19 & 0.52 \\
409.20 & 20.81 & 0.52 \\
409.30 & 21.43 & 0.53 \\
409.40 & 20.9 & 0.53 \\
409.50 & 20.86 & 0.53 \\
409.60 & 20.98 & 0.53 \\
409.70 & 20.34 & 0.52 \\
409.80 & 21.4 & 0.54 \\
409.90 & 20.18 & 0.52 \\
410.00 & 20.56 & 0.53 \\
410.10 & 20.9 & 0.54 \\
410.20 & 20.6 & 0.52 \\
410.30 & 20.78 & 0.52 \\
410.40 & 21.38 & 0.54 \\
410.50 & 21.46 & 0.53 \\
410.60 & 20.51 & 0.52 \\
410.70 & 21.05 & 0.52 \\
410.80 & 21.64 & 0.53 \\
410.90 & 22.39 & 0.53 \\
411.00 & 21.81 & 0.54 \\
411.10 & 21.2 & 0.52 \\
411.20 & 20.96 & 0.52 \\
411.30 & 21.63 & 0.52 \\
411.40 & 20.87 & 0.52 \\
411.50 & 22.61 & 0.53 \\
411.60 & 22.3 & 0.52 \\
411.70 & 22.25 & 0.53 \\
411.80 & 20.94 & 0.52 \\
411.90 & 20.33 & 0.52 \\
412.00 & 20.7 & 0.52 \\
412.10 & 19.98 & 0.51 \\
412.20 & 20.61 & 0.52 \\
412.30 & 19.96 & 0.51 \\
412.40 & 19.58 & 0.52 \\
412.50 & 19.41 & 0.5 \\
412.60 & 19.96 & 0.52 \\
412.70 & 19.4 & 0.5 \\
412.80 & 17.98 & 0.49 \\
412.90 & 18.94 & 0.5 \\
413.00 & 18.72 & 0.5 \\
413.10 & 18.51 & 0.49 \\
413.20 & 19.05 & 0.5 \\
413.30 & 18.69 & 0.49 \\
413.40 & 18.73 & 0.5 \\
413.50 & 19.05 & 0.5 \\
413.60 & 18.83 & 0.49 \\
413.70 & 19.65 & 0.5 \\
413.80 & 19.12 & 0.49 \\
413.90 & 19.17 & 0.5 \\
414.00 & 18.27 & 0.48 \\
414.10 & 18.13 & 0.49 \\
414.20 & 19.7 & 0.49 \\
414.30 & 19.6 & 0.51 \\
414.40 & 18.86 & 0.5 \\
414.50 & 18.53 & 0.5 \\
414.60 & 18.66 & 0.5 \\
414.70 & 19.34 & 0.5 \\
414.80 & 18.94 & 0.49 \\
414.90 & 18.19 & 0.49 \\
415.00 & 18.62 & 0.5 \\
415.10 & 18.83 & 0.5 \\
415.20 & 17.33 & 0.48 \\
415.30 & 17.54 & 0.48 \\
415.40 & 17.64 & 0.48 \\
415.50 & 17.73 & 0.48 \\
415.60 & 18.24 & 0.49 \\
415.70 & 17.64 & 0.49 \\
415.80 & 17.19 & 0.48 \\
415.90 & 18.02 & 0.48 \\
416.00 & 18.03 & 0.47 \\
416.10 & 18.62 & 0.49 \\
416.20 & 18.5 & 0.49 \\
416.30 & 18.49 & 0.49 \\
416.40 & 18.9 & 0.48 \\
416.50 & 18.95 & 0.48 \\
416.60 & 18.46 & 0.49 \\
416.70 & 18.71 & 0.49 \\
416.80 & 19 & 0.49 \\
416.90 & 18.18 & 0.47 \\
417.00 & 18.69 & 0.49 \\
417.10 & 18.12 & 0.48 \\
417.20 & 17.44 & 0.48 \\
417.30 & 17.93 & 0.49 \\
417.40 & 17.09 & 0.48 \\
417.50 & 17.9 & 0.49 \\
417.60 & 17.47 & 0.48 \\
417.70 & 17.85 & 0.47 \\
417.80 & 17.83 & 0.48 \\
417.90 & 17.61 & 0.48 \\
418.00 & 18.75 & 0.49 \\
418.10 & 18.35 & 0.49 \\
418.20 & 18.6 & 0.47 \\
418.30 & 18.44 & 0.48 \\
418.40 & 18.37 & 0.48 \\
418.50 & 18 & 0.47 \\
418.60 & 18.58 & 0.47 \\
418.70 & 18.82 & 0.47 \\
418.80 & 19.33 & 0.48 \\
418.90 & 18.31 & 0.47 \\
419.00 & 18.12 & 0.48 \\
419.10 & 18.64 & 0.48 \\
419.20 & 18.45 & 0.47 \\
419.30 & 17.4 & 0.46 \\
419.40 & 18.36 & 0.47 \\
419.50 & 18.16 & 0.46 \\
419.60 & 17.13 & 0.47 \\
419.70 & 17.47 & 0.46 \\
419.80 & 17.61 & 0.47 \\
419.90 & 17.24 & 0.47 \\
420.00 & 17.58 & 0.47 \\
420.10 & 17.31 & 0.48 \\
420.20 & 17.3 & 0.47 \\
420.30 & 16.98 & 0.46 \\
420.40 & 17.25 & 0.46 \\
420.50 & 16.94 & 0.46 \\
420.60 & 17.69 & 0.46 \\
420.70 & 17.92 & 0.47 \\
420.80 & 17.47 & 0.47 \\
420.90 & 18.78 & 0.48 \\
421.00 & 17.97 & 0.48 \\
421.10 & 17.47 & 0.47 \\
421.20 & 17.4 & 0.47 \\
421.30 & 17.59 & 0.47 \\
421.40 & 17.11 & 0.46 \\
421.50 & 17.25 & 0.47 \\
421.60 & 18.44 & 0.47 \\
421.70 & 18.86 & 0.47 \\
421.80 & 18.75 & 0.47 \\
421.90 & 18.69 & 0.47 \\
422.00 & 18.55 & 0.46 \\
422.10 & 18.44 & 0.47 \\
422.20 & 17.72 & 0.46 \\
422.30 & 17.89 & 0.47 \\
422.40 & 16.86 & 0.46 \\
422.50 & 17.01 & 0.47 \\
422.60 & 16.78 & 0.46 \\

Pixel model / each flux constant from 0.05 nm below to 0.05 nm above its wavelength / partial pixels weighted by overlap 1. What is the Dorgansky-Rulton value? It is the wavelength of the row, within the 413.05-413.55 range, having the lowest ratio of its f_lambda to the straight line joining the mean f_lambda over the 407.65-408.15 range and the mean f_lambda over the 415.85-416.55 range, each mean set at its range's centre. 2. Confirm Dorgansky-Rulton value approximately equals 413.10 nm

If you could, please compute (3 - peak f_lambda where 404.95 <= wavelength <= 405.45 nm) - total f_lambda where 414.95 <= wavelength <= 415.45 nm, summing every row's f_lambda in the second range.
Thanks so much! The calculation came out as -106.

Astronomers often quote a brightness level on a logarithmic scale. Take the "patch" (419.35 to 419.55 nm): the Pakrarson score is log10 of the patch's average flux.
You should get 1.26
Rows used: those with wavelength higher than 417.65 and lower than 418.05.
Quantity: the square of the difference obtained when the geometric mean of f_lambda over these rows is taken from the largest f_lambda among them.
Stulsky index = 0.6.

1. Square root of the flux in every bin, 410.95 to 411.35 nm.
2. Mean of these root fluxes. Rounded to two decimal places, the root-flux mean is 4.63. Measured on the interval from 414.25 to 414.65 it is 4.35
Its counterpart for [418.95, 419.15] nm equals 4.29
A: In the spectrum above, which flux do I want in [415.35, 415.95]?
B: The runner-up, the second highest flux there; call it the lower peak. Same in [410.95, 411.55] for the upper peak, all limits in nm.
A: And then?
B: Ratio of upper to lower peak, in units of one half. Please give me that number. 2.42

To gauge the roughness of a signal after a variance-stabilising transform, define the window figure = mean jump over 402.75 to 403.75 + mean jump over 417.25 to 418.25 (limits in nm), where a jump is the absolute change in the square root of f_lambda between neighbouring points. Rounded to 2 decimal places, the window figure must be 0.15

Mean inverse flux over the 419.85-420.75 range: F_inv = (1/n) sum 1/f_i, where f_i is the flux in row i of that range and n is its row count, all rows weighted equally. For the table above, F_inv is 0.0576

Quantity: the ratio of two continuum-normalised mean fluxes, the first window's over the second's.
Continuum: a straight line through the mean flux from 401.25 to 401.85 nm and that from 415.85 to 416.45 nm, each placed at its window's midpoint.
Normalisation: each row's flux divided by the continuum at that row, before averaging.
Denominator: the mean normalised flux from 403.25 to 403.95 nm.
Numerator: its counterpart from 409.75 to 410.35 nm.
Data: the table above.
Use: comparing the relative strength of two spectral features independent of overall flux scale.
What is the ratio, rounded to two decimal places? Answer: 1.16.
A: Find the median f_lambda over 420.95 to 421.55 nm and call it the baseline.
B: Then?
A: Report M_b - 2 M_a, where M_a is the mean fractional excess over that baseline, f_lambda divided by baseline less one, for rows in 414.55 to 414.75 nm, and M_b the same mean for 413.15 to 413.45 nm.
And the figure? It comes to -0.10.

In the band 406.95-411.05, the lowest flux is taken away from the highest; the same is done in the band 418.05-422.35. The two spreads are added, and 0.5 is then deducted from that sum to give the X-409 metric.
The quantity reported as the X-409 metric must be 6.06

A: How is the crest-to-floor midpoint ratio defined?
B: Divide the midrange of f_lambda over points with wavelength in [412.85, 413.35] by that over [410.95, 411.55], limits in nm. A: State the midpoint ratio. 0.86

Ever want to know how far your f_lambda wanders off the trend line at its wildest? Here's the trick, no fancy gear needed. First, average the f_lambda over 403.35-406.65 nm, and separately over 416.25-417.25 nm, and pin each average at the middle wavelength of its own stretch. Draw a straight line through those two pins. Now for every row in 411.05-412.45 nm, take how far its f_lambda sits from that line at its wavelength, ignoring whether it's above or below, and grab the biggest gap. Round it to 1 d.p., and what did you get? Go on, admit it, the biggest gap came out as 4.2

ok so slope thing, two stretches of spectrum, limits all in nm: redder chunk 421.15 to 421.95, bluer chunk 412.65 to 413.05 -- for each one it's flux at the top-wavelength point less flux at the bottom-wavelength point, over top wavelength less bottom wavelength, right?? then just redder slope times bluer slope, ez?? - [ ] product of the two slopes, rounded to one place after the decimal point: -4.2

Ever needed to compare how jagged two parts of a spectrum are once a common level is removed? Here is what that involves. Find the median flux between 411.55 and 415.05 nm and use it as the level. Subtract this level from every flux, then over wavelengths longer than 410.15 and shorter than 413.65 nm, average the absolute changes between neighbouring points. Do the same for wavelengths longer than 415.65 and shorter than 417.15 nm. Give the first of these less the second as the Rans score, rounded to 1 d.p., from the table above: 0.2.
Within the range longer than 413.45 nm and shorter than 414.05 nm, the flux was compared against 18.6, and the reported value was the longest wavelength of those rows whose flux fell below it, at 414.00 nm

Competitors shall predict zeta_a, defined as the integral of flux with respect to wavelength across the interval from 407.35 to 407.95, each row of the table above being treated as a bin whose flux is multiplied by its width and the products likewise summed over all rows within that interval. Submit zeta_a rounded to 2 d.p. 11.15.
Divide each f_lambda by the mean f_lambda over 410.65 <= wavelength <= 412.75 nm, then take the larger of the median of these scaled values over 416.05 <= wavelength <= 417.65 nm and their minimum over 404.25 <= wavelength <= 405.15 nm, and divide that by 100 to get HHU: 0.0088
